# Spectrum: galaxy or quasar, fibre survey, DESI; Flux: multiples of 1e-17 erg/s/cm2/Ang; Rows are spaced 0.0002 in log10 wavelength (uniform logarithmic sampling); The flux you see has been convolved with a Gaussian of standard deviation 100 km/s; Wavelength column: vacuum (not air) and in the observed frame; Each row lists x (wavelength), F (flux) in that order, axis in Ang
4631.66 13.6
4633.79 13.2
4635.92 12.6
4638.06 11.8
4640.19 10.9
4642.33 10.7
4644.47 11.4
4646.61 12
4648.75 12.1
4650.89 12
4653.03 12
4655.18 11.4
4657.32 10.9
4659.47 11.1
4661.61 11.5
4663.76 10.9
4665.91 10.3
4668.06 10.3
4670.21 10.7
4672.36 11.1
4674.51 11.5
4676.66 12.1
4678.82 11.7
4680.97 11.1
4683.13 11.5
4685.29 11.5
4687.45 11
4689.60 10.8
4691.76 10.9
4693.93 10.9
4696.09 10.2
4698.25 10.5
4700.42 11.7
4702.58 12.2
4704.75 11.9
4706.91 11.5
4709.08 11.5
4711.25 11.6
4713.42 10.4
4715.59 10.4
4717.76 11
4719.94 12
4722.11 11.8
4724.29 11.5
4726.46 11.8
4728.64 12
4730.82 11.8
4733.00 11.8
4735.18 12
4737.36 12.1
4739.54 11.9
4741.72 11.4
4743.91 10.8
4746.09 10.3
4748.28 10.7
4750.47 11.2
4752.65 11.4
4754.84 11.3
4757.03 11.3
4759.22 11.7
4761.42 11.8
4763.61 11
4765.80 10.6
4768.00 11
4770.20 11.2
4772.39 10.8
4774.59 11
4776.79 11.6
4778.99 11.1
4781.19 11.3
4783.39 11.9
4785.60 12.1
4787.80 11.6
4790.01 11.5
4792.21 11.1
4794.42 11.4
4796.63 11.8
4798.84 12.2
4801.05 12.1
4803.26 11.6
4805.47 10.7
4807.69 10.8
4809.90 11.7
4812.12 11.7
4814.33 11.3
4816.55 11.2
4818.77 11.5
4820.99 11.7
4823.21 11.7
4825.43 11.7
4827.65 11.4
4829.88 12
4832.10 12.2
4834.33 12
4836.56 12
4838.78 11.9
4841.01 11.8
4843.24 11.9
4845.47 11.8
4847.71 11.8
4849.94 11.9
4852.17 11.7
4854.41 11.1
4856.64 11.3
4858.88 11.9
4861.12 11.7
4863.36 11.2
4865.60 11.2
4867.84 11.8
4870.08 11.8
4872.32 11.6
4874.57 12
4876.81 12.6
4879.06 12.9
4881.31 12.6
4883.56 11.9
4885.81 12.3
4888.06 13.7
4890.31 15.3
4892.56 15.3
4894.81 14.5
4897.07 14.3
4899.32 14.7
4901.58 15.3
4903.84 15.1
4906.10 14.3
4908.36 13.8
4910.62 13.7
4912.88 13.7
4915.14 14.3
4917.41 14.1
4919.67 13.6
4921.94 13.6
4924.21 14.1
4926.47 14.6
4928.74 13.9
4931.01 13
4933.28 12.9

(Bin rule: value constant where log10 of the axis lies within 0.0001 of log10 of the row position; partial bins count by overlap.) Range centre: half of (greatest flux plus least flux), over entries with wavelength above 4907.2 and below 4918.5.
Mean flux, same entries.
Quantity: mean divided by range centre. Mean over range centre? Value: 0.99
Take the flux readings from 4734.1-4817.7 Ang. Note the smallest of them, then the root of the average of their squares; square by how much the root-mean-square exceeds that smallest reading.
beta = 1.2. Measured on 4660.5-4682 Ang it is 0.7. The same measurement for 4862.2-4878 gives 0.3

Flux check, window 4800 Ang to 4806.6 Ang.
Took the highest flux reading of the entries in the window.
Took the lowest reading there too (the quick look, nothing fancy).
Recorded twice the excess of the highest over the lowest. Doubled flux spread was 2.8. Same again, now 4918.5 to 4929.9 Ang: 2.0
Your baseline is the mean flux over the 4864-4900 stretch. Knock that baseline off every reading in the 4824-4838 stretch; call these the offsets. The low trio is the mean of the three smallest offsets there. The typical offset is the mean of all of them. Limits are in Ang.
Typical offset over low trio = 0.86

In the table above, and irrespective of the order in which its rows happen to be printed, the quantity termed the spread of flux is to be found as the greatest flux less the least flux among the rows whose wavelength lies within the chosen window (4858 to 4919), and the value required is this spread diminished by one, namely 3.1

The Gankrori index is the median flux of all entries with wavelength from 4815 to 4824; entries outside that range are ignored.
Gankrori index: 11.6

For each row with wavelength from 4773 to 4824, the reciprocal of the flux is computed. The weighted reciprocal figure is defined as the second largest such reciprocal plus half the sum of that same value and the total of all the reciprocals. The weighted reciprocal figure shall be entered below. 1.14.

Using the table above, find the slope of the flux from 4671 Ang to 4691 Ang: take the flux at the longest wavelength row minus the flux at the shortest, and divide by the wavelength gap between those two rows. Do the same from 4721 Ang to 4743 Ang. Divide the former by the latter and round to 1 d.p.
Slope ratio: 0.9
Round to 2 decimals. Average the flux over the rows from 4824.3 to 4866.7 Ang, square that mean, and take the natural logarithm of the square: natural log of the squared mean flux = 4.92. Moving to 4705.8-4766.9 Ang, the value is 4.86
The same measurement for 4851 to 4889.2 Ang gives 4.96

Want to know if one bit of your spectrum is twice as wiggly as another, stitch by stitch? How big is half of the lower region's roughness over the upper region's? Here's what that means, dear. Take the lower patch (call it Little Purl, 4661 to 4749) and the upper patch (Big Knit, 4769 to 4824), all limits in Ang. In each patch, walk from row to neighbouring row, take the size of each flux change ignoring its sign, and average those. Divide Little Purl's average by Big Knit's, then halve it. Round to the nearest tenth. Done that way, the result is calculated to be 0.5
